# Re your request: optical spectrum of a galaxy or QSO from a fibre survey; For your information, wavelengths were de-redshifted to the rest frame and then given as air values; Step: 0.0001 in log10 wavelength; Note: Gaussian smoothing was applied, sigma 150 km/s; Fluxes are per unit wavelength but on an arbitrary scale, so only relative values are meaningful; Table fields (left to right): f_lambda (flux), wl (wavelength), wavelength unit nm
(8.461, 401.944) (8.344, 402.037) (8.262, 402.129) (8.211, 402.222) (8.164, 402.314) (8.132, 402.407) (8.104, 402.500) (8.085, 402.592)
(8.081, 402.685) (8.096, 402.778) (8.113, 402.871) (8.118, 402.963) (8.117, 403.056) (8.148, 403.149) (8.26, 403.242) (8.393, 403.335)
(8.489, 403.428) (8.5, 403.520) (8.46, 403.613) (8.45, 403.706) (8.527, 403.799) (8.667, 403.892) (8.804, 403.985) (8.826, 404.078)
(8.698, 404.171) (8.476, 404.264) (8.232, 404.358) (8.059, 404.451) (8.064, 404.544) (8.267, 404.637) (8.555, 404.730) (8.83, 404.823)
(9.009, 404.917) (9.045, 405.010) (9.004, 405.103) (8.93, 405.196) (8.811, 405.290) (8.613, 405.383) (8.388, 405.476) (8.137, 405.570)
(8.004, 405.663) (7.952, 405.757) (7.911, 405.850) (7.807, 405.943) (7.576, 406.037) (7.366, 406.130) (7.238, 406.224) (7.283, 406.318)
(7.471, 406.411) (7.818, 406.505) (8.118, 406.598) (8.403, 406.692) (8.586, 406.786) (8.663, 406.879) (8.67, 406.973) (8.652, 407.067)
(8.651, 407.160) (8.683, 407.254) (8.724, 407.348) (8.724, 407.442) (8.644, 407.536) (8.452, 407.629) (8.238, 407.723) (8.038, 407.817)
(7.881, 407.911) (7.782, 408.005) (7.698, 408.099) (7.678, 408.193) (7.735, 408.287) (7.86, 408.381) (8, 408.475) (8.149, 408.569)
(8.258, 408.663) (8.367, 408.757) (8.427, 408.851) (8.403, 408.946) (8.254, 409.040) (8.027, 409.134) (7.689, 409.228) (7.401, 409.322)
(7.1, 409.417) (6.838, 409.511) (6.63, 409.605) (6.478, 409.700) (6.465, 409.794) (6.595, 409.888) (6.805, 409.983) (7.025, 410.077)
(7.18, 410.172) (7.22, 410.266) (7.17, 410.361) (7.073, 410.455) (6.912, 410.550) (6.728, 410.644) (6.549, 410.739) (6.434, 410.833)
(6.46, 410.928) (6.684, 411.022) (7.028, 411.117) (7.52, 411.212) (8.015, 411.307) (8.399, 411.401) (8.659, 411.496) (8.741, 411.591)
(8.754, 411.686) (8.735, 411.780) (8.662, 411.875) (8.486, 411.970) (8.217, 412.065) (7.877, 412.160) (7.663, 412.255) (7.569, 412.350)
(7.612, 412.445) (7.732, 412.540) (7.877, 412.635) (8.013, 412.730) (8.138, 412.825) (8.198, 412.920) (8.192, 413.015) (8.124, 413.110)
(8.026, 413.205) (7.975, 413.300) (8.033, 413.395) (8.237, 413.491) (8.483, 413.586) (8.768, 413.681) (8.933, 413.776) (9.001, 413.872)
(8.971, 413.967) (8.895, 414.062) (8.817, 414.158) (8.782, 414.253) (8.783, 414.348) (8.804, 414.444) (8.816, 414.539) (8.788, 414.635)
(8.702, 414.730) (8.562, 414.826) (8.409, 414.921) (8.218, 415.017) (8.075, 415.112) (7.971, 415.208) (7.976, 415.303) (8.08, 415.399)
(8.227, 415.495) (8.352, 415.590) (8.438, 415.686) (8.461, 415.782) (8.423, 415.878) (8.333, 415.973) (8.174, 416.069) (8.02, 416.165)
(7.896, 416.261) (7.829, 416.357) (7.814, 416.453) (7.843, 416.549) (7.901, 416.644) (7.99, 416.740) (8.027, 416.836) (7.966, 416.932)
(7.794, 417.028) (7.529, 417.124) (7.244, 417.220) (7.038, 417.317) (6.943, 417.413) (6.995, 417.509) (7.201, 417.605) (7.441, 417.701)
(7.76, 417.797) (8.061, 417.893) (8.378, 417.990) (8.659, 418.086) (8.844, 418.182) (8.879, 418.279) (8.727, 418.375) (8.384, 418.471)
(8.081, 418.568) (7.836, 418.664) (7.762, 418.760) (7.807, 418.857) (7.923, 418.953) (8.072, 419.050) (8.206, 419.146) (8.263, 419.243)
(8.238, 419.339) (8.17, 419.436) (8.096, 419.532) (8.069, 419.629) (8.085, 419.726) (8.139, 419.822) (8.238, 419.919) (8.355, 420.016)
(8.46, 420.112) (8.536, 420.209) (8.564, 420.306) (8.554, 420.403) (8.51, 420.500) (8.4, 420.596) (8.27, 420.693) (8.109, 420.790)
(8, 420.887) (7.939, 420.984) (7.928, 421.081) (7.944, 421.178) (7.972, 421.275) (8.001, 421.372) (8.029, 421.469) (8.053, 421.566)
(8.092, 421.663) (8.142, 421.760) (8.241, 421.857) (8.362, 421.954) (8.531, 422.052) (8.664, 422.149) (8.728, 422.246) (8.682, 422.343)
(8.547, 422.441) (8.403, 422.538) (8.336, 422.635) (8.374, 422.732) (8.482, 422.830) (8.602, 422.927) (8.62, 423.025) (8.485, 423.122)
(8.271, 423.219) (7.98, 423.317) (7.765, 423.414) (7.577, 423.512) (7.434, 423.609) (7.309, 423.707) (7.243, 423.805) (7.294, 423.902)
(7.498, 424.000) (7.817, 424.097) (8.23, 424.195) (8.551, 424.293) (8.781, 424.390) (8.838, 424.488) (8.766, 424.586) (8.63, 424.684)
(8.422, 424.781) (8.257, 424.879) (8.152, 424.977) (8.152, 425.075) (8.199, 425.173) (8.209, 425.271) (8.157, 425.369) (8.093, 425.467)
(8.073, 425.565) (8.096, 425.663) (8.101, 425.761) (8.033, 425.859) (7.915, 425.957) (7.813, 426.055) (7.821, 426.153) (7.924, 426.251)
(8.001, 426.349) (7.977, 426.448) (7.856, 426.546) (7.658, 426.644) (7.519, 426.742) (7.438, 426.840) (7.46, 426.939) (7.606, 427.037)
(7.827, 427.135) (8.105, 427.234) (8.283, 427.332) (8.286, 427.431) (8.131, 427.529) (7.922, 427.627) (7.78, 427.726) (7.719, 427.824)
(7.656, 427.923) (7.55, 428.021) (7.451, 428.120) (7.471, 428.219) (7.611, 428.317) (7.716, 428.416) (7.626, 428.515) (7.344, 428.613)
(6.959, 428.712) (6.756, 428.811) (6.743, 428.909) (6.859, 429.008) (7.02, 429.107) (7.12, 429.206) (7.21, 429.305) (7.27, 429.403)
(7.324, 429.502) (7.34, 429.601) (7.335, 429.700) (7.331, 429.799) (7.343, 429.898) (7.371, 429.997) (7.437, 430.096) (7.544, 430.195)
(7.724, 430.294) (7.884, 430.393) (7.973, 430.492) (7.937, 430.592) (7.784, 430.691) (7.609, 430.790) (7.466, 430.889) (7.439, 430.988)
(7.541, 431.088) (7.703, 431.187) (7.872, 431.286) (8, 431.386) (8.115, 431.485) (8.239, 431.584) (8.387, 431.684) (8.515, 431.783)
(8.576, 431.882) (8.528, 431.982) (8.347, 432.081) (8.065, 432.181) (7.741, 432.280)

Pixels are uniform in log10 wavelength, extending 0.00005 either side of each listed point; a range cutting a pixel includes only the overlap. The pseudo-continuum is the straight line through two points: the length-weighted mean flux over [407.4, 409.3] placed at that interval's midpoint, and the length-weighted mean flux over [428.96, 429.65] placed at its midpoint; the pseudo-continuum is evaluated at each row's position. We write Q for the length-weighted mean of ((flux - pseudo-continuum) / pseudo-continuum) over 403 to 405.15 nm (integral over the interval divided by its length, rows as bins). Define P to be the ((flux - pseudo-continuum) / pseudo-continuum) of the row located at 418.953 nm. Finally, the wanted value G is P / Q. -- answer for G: 1.5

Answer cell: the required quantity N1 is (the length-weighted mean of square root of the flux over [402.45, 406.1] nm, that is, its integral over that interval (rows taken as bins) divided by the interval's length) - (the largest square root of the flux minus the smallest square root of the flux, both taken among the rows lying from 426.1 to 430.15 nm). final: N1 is 2.61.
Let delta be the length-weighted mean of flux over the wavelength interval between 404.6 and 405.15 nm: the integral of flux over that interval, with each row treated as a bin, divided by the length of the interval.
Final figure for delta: 8.8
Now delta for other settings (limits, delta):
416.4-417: 7.9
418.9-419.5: 8.2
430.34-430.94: 7.8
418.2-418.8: 8.3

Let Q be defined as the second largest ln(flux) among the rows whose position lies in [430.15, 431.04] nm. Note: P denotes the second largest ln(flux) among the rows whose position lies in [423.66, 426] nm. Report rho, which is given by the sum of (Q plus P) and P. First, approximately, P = 2.17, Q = 2.07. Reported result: 6.42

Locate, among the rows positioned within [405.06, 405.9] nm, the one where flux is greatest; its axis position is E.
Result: 405.103 nm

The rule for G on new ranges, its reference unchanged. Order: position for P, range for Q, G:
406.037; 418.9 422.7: -0.8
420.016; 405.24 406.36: -2.9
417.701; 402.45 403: 1.0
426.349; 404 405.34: 2.2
